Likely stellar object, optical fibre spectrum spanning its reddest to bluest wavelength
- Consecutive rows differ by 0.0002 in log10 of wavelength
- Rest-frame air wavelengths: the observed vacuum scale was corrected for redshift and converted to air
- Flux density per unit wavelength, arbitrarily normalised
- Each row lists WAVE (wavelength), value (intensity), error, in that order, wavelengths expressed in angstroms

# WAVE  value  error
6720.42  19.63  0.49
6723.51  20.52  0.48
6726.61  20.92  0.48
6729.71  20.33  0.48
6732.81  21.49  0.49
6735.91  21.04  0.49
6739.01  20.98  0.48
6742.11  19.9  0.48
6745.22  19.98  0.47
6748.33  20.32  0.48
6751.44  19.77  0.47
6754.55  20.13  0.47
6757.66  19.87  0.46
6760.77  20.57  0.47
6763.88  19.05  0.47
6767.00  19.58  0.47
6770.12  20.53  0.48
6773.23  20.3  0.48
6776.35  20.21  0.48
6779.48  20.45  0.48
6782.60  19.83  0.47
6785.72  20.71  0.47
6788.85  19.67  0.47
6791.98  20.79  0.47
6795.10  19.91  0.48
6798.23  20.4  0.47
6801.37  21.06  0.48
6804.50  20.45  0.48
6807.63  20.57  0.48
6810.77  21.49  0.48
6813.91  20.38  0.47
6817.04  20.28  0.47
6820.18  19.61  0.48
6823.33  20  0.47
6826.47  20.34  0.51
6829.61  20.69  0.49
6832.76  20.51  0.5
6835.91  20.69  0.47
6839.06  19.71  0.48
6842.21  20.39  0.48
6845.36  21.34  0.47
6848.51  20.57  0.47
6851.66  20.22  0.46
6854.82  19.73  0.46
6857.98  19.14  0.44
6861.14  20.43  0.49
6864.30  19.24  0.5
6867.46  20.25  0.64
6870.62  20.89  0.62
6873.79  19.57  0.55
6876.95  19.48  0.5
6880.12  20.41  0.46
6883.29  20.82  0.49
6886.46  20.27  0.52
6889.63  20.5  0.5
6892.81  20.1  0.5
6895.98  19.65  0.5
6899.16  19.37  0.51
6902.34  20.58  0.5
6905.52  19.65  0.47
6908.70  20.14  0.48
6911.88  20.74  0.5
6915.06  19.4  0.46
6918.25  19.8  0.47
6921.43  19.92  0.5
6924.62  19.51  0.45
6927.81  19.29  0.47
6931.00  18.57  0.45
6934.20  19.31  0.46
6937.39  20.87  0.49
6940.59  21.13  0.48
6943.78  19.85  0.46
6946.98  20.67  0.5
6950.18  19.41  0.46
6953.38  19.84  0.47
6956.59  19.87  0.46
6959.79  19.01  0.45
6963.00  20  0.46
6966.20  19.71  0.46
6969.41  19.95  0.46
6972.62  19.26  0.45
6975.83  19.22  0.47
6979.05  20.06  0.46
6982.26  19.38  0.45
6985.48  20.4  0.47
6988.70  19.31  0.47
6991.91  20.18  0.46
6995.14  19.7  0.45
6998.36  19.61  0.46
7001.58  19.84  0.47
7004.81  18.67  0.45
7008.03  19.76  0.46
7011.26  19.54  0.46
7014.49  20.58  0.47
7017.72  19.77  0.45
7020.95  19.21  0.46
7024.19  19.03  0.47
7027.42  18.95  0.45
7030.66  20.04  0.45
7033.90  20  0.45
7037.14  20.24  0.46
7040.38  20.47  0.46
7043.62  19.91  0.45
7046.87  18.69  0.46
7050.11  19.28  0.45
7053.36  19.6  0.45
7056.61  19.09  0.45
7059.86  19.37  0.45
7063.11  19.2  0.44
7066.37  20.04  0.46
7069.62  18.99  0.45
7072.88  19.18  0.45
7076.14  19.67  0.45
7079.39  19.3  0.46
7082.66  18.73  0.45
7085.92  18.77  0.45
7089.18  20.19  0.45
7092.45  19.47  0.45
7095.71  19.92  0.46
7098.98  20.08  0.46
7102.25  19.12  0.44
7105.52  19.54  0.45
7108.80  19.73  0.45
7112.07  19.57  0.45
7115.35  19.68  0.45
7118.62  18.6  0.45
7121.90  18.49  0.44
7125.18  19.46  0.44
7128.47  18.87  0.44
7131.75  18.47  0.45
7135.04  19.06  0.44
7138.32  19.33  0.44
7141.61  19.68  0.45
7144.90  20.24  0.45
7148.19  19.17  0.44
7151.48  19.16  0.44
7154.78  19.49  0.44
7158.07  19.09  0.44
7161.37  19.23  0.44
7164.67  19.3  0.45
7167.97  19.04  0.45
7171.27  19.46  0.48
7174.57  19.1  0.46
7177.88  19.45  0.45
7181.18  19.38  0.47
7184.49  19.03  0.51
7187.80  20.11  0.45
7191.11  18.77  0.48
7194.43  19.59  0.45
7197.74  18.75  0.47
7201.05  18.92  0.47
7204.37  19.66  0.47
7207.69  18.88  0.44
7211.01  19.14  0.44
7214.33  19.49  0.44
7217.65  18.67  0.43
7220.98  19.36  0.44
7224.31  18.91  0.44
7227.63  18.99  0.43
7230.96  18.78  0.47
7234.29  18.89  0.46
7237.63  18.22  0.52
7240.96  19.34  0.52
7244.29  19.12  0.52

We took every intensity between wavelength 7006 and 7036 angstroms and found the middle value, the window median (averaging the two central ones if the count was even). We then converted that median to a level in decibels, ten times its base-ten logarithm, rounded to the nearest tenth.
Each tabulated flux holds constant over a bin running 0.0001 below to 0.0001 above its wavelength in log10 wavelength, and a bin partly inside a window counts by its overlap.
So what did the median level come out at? 13.0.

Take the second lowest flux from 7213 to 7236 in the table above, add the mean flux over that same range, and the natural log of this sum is 3.63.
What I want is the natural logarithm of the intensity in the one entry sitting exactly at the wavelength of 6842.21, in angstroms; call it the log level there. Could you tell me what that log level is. 3.02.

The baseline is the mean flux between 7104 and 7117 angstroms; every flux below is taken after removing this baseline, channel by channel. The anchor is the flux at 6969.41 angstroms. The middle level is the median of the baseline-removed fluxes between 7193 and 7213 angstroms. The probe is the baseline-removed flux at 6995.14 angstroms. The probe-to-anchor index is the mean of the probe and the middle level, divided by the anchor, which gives -0.83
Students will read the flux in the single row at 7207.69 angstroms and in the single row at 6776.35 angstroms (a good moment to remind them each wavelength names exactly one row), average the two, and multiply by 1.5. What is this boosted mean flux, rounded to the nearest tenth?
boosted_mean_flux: 29.3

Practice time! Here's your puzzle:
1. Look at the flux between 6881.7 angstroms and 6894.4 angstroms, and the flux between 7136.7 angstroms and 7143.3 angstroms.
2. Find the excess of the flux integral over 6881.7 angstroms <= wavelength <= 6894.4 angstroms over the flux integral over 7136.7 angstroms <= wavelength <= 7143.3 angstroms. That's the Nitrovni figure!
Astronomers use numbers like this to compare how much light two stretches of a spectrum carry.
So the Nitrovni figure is 131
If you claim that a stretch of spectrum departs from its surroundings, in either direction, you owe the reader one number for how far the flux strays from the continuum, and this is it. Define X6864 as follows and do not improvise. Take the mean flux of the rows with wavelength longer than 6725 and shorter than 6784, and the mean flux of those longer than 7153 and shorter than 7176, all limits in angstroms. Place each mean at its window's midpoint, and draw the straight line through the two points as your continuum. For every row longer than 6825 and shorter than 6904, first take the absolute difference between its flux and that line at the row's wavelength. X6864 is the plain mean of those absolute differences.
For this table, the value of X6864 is 0.51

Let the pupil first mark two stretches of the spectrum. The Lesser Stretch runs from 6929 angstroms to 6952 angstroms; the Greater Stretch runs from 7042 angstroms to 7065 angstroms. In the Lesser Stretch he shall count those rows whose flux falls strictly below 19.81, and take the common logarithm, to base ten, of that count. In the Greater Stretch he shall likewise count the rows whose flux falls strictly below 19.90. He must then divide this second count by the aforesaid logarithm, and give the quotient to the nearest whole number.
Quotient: 13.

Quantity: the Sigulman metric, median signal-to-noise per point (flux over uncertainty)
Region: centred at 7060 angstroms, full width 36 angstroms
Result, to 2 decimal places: 43.04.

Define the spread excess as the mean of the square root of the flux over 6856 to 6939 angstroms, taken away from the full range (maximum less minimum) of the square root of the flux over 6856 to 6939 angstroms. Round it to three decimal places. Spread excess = -4.201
